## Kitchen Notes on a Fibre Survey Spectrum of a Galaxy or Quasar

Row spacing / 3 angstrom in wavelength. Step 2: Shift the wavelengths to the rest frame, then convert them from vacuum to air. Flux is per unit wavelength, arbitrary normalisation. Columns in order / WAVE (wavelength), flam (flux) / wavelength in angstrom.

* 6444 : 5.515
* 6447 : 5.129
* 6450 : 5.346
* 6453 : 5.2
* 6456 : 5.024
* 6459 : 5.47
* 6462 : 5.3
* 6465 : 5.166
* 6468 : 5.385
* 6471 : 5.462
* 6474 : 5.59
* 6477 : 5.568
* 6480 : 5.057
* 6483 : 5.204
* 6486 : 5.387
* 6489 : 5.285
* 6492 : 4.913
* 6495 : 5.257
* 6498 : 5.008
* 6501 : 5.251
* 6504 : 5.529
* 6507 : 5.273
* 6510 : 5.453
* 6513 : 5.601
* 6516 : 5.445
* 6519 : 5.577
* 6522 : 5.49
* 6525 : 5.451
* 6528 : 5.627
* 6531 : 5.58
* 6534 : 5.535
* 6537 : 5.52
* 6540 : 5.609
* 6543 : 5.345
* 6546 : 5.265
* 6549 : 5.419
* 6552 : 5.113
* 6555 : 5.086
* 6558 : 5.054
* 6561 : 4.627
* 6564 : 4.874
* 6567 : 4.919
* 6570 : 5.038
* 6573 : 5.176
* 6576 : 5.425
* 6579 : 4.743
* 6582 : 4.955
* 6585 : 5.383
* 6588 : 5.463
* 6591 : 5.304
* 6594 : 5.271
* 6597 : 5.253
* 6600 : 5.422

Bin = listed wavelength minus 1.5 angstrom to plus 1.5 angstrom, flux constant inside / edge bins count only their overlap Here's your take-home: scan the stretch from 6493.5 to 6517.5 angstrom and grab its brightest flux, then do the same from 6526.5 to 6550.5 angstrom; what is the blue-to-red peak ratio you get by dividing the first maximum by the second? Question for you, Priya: 1.00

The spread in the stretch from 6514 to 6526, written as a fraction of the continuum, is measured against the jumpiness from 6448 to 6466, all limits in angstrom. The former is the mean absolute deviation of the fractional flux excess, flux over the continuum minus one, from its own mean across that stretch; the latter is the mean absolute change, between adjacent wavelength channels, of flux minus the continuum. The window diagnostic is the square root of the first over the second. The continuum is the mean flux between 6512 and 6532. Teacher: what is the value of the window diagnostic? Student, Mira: 0.19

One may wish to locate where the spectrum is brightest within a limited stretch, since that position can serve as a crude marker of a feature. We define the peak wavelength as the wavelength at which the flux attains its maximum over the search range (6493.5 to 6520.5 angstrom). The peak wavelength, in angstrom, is 6513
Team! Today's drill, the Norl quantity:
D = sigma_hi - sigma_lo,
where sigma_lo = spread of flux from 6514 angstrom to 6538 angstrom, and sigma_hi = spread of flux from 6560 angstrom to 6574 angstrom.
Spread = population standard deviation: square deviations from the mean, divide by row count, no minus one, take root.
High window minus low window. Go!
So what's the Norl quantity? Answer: 0.12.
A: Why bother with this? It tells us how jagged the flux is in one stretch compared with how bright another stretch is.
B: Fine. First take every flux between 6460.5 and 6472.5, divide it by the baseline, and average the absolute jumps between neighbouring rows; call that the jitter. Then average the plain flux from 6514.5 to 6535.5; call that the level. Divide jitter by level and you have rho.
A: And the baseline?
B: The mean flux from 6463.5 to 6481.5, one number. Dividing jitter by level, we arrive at 0.0048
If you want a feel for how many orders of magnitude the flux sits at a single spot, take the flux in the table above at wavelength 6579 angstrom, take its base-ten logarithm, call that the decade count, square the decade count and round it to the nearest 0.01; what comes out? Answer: 0.46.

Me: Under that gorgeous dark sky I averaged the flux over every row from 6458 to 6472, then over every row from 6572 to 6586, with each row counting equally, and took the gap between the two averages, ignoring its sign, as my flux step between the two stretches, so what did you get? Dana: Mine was 0.22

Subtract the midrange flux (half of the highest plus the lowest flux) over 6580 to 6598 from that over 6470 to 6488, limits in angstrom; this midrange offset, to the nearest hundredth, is 0.11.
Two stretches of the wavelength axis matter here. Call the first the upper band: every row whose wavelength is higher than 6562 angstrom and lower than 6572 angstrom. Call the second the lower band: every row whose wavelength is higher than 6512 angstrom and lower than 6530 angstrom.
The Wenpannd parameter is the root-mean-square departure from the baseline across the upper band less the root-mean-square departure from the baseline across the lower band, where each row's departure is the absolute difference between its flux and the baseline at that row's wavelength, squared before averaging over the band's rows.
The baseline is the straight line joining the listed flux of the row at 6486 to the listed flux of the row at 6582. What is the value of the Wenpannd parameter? -0.20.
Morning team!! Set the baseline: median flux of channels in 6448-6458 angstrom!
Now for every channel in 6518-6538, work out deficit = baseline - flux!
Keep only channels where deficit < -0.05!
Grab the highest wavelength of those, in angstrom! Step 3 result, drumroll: 6537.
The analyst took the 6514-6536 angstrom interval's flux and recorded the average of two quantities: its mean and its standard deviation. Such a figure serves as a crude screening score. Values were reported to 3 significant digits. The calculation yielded 2.80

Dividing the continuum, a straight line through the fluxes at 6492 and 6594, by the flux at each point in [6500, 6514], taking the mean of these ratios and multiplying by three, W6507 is 2.75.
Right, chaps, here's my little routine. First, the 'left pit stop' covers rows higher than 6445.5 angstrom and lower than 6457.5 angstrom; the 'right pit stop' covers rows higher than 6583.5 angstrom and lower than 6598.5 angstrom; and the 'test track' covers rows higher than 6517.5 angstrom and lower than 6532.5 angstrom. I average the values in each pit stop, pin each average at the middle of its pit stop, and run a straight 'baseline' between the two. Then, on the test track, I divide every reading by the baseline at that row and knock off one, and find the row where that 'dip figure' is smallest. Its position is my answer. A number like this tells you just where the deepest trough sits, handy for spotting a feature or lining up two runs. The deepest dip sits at 6525 angstrom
